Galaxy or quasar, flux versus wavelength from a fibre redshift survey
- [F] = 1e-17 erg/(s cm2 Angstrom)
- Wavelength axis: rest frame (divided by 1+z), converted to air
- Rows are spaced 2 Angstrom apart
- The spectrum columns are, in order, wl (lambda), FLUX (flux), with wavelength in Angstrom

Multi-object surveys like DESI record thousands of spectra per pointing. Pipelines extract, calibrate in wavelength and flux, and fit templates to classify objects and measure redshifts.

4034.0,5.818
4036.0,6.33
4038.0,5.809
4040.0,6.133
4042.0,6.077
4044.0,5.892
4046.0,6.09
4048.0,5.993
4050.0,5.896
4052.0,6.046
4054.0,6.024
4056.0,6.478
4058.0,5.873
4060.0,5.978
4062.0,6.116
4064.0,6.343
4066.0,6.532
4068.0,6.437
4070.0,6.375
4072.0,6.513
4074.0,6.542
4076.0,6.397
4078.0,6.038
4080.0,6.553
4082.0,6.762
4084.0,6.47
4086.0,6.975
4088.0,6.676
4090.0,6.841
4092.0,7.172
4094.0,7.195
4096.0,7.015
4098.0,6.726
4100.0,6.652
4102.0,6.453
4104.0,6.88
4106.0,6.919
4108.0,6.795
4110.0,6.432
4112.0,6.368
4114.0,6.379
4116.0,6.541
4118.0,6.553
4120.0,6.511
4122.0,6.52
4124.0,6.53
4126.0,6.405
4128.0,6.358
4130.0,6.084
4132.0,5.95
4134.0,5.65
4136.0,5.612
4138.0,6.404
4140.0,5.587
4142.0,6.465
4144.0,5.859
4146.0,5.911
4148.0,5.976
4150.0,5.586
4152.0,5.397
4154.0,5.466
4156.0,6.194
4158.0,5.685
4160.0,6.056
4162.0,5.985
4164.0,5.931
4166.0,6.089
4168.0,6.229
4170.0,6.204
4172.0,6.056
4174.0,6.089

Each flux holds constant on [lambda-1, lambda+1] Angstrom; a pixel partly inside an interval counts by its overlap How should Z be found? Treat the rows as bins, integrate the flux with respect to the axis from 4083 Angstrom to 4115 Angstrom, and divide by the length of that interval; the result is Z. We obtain 6.75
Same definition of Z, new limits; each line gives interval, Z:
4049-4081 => 6.26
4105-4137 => 6.35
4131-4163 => 5.86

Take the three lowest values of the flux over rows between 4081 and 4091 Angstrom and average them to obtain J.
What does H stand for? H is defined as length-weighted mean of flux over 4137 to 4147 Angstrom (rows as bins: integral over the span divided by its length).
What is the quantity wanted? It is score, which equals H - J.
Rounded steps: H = 6.05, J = 6.64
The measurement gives -0.59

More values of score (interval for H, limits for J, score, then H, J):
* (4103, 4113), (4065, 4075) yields 0.24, 6.68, 6.44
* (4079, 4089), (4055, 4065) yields 0.70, 6.69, 5.99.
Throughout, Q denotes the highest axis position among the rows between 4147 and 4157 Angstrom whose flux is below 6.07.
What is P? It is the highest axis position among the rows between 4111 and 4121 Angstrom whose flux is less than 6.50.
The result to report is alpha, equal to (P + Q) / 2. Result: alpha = 4134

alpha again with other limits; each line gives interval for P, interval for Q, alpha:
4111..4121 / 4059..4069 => 4087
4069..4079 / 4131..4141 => 4109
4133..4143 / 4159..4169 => 4153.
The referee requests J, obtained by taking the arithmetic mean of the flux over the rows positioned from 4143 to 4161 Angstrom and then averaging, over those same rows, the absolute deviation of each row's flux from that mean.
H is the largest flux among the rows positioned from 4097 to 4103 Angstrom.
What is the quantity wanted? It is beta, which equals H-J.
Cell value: 6.50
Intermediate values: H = 6.726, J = 0.23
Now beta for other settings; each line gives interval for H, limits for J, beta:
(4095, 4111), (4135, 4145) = 6.66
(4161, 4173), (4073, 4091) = 6.02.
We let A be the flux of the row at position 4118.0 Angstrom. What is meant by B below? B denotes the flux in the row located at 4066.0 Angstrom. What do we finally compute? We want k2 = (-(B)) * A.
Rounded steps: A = 6.553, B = 6.532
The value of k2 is -43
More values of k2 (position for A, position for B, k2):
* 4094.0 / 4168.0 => -45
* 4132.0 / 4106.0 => -41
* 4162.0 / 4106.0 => -41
